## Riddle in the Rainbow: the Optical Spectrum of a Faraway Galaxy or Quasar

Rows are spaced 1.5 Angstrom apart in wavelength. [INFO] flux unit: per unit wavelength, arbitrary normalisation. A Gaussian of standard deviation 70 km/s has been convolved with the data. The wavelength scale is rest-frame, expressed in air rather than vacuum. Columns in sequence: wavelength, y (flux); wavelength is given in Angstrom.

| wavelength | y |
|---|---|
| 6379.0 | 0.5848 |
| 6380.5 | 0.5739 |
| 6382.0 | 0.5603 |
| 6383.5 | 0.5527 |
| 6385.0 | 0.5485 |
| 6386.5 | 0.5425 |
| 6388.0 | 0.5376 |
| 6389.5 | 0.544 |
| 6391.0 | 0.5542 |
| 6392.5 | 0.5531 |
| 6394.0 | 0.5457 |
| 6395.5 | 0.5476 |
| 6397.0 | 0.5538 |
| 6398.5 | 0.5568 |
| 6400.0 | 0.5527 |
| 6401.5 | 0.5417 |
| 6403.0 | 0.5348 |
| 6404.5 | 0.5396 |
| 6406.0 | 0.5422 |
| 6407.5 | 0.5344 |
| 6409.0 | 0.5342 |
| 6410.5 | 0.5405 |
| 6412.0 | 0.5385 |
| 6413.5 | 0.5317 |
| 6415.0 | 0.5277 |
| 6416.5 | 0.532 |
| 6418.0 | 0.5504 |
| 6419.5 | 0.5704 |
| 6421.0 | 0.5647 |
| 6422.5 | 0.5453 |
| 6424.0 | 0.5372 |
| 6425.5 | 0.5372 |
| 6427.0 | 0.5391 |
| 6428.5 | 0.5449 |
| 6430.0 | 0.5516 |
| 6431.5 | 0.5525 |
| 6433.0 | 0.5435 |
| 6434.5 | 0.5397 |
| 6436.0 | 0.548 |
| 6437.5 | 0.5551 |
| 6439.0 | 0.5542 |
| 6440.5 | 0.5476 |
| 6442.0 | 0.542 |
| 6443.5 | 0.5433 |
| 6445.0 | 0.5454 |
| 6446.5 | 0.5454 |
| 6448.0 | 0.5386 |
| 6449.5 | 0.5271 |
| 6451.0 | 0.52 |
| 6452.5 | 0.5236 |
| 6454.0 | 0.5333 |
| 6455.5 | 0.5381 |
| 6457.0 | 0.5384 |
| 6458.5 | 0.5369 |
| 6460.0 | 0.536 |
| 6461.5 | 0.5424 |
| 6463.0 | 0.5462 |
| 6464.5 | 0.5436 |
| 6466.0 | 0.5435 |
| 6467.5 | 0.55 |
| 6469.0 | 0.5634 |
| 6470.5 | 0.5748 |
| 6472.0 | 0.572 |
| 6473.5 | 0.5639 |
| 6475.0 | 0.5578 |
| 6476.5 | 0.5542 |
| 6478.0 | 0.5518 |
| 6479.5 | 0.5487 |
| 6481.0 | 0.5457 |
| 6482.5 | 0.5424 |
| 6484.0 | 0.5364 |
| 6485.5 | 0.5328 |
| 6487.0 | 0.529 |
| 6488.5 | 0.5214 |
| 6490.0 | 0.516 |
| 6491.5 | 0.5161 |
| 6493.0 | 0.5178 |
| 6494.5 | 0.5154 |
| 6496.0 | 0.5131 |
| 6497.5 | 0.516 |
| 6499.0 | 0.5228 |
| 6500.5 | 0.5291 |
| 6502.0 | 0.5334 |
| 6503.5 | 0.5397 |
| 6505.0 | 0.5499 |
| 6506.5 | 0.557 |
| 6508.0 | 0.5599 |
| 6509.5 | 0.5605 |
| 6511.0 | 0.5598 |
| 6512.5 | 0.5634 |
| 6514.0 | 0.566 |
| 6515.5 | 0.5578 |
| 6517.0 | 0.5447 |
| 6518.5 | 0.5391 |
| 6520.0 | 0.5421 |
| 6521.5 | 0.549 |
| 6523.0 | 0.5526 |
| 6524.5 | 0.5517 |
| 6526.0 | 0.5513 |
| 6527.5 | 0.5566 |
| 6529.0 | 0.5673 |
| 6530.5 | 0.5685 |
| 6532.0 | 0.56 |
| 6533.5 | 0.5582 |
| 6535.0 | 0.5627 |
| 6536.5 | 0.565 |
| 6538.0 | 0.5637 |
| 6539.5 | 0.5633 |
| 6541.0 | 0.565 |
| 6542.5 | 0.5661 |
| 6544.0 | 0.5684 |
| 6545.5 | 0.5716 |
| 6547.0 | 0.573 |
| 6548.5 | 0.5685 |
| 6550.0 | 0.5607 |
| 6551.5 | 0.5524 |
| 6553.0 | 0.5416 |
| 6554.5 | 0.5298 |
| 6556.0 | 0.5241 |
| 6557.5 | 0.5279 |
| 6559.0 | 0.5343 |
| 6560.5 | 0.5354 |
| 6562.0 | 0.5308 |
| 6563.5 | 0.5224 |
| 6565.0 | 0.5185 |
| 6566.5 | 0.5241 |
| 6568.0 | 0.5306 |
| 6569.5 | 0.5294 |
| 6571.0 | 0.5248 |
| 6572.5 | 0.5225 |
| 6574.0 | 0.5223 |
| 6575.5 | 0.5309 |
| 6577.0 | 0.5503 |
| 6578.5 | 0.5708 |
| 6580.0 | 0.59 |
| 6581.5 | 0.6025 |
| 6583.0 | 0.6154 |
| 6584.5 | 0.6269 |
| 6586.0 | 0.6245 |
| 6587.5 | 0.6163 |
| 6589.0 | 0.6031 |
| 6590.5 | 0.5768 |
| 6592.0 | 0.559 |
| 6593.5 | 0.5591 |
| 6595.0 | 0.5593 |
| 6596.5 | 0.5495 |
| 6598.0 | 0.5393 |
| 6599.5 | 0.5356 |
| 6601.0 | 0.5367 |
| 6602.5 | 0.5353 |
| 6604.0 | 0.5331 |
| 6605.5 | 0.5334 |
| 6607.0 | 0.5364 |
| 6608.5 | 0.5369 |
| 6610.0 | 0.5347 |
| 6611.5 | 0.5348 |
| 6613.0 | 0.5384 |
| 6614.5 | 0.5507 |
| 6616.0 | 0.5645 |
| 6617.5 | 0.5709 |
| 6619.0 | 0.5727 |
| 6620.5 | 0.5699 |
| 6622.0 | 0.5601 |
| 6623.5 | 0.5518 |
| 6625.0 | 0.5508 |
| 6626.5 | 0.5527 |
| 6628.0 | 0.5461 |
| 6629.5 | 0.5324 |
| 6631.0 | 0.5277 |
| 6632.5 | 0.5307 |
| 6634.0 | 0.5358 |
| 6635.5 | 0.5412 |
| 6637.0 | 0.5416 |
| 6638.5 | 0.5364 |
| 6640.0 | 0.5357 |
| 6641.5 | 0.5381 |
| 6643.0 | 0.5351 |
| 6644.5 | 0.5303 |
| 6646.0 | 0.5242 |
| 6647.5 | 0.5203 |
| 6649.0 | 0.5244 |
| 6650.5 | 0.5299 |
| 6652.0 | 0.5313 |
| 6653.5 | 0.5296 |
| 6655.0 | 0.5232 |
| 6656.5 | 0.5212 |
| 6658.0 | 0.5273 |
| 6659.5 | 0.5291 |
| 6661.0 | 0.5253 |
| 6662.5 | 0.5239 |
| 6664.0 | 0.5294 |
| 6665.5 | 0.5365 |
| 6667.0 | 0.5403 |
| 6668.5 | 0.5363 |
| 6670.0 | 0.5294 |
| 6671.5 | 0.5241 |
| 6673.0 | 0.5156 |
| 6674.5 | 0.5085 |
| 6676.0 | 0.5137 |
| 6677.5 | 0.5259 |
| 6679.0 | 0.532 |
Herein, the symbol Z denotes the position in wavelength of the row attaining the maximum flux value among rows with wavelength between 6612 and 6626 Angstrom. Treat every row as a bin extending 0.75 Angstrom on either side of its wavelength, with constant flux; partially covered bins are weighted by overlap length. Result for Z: 6619.0 Angstrom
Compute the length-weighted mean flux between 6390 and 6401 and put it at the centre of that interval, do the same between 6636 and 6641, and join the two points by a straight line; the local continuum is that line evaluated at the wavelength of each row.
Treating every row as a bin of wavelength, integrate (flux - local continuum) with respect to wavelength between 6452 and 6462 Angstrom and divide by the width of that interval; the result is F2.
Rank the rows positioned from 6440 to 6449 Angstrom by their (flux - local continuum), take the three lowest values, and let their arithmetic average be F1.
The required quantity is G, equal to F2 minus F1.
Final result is -0.005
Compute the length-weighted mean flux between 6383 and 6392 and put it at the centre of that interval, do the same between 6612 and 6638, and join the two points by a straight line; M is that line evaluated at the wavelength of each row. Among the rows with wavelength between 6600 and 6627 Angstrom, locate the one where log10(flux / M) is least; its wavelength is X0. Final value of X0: 6604.0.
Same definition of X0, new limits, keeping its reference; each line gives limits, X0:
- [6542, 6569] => 6565.0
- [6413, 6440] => 6415.0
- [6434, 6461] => 6451.0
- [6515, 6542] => 6518.5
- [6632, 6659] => 6647.5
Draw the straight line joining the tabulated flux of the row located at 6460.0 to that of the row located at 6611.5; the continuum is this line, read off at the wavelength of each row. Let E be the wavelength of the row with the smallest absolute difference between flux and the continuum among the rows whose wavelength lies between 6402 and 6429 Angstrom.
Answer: 6424.0 Angstrom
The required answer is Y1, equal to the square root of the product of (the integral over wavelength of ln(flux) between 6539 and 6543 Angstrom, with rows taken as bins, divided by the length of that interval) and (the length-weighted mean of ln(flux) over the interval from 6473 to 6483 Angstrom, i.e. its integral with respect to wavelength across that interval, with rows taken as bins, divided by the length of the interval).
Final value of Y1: 0.583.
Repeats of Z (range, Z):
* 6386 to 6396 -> 6391.0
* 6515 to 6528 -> 6515.5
